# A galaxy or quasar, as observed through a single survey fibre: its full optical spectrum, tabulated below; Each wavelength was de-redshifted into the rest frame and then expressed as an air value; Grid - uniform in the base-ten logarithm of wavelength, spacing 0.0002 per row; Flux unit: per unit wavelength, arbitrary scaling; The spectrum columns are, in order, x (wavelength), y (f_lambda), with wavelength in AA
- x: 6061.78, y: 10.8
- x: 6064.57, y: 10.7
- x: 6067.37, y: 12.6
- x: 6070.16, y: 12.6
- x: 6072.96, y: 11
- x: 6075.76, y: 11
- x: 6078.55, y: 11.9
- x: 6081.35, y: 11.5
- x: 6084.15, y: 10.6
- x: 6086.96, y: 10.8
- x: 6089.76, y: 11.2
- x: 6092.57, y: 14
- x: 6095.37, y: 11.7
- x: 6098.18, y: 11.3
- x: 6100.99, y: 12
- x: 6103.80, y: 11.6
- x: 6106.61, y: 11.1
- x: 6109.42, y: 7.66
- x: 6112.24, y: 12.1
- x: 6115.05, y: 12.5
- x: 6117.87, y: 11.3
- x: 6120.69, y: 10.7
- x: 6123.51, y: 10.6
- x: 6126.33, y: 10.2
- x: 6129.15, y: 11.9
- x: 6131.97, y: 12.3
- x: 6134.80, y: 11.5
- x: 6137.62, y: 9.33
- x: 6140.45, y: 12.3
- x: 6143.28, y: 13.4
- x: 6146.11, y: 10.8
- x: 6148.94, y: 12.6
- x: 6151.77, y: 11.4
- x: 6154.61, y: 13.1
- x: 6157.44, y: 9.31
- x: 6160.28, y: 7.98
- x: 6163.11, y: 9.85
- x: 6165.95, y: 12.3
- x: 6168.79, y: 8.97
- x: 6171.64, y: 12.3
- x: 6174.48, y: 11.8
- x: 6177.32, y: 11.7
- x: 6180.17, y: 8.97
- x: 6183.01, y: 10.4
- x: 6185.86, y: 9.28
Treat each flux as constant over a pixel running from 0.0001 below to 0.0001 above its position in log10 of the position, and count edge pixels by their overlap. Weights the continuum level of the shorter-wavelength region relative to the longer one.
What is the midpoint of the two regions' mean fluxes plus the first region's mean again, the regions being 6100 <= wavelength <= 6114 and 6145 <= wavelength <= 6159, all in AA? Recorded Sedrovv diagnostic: 22.1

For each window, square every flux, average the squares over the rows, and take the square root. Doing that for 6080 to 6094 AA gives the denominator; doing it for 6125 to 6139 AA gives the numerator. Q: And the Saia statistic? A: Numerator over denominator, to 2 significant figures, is 0.95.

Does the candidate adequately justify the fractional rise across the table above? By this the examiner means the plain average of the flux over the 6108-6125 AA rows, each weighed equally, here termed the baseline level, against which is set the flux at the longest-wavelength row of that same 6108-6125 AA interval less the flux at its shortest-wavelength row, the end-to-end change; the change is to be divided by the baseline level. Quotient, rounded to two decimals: 0.27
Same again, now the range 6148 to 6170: -0.34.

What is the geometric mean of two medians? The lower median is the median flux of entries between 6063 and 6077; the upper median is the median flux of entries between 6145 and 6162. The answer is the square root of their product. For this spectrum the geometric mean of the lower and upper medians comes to 11.05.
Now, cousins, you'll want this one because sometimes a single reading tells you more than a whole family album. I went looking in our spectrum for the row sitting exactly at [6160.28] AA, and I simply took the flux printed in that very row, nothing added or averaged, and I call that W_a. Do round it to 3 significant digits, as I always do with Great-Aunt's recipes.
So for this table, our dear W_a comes 7.98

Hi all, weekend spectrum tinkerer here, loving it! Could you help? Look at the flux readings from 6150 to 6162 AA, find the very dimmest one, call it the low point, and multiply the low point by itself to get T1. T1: 64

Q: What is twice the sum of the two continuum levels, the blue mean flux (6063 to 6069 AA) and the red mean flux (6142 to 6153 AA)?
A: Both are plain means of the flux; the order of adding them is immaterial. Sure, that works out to 47.4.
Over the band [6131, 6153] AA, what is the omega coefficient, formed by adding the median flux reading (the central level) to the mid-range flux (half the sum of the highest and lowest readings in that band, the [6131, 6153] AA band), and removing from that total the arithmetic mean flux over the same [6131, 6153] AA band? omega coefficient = 11.6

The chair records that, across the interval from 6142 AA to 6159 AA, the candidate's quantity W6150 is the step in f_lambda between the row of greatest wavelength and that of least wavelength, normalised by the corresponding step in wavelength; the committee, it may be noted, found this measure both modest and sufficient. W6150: -0.3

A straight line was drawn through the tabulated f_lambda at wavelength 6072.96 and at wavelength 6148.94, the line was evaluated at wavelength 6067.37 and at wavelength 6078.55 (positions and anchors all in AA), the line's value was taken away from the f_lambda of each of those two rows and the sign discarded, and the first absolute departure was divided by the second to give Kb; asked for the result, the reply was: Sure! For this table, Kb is 2.20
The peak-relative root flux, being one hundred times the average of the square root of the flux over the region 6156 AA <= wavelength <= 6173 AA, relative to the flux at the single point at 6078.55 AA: 26.6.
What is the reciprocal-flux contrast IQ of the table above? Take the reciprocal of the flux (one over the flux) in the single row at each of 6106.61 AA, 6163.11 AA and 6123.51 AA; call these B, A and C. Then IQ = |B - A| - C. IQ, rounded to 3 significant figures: -0.0829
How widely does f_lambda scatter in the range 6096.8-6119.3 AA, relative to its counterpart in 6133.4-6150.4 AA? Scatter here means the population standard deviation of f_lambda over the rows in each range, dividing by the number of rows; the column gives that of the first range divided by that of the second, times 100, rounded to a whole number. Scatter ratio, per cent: 106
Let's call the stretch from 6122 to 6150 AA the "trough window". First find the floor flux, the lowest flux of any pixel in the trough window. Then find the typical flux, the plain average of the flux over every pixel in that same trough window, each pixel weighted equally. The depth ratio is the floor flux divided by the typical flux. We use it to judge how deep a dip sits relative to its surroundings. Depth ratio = 0.81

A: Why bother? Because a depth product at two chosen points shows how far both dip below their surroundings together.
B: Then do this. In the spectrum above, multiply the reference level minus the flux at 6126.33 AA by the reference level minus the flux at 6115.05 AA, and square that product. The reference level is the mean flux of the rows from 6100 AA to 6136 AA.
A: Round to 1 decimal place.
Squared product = 1.7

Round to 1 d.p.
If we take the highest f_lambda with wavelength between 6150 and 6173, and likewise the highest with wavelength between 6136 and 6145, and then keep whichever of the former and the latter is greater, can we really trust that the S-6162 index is 13.4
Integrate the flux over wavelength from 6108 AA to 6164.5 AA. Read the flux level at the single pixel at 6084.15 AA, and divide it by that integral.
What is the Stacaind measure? 0.0170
